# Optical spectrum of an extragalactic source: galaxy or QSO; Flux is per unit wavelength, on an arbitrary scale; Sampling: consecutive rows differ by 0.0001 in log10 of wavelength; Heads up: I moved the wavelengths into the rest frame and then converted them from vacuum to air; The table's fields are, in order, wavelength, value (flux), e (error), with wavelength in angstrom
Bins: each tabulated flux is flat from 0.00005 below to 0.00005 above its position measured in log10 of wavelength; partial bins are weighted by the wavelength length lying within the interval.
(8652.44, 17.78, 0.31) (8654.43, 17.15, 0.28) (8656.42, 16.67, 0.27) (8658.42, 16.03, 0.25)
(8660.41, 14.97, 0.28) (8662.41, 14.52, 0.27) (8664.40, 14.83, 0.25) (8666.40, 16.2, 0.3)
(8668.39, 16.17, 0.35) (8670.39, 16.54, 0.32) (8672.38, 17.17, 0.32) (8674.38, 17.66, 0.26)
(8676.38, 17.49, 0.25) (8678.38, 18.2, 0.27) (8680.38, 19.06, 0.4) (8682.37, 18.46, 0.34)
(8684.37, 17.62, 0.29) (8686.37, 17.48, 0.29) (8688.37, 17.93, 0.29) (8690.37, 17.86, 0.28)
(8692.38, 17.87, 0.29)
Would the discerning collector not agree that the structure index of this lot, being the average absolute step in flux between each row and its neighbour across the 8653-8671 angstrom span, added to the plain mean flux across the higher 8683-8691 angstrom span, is 18.3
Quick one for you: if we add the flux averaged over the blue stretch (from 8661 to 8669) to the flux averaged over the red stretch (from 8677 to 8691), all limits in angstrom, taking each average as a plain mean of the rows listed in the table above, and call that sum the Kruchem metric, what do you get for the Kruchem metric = 33.5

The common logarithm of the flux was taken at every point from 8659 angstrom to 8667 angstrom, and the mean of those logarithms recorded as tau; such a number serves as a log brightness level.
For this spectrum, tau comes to 1.18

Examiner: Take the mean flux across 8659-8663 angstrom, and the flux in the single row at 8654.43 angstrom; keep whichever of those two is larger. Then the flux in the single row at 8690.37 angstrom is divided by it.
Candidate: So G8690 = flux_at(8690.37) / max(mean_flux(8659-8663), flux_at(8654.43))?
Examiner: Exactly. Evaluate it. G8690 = 1.04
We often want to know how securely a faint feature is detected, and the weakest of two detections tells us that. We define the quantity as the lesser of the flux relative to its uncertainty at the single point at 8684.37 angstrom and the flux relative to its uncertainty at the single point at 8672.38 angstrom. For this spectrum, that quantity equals 53.7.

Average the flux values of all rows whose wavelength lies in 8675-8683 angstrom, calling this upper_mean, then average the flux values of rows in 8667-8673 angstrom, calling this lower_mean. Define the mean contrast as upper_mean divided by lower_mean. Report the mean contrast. 1.10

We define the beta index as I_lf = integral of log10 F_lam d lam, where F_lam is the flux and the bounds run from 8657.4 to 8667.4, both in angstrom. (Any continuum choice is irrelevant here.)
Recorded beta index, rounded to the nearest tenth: 11.8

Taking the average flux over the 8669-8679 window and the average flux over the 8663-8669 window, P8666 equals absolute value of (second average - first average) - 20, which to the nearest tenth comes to -18.3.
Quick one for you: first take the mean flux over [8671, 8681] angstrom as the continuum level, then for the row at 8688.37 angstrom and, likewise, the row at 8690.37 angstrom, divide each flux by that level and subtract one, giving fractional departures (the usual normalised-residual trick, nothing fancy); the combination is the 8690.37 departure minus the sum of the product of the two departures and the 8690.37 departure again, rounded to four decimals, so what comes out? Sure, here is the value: 0.0000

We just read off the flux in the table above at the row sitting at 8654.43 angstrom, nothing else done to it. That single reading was 17.15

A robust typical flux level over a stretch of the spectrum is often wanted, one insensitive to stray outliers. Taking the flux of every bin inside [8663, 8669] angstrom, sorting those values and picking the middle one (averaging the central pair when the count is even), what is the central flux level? 16.2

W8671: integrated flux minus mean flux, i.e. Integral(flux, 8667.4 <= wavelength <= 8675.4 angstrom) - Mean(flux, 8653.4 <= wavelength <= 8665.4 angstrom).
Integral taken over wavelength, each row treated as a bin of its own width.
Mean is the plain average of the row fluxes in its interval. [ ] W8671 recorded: 119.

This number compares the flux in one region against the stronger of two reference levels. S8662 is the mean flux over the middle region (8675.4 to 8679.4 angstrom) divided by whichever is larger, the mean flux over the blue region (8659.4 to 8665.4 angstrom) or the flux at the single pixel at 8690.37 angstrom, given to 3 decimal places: 0.999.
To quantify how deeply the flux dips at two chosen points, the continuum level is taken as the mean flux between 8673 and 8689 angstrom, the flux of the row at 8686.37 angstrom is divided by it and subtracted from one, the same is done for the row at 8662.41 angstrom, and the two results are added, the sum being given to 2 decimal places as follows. 0.22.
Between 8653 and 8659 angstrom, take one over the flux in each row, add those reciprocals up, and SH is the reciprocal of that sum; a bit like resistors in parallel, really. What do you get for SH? 5.5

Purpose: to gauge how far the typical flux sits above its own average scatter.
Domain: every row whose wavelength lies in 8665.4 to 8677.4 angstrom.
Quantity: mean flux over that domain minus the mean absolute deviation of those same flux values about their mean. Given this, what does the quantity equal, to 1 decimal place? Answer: 16.3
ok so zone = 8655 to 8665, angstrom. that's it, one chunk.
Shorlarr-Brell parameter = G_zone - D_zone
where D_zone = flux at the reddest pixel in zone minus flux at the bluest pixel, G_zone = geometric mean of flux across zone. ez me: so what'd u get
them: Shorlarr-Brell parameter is 17.2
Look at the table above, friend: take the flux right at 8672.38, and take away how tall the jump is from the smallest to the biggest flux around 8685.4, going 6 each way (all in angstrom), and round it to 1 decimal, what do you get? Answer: 15.6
